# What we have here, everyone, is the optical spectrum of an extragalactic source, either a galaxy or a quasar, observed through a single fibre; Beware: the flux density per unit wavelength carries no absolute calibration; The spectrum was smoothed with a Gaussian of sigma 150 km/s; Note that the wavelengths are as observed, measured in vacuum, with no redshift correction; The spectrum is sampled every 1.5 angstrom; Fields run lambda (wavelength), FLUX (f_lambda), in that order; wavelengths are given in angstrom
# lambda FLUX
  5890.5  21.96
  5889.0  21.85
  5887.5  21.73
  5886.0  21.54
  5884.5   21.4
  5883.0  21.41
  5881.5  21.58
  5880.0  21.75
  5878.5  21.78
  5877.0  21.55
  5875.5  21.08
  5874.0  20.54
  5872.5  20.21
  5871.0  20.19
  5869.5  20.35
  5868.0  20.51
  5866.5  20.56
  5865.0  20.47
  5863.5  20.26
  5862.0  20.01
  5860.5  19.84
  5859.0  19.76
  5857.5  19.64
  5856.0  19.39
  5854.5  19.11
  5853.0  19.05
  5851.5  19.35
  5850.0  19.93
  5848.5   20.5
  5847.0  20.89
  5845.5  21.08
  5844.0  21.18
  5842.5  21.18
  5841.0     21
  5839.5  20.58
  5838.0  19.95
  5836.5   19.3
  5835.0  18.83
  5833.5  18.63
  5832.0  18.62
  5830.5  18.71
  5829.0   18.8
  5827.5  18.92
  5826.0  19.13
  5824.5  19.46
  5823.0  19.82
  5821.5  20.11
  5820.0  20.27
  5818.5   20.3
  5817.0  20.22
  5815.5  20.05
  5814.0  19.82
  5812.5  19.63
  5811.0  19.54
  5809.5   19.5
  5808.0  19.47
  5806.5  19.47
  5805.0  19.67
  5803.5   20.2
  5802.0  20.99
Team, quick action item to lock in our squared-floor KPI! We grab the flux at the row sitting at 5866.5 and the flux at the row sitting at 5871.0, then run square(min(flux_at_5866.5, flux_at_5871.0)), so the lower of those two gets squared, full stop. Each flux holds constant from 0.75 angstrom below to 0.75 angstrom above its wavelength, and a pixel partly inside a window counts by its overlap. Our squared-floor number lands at 408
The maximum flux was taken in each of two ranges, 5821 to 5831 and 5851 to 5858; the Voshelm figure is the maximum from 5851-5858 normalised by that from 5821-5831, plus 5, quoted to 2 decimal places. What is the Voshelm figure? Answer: 5.98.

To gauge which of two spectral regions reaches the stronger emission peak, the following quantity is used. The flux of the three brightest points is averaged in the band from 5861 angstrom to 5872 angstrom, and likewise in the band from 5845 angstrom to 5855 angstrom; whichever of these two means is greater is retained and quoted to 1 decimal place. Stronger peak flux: 20.8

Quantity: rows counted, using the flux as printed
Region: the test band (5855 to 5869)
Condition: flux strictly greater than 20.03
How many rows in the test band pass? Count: 4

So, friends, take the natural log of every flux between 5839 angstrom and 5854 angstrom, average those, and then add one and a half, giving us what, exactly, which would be 4.52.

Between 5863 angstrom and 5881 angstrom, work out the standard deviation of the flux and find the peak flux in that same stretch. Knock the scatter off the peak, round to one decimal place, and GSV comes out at 21.2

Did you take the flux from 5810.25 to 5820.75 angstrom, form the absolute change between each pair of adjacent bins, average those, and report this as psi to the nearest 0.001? 0.132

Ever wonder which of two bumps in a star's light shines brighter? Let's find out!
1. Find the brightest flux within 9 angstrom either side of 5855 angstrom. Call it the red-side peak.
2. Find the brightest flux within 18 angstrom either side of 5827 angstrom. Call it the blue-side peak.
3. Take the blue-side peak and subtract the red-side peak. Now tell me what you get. 0.3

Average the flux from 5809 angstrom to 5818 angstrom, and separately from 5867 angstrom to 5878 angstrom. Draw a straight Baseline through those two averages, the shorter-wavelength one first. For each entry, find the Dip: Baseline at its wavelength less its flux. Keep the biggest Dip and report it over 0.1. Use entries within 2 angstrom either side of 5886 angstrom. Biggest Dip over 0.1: -6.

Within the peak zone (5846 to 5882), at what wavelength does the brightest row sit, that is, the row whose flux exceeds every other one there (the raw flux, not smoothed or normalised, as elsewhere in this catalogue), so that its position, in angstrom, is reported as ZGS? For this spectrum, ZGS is 5878.5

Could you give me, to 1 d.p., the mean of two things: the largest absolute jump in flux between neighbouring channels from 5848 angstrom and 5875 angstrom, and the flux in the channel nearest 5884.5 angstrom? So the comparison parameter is 11.0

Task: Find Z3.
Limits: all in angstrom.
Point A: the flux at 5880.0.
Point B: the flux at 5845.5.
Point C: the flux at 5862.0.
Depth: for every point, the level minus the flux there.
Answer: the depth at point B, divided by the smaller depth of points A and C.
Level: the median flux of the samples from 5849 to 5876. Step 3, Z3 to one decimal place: 0.6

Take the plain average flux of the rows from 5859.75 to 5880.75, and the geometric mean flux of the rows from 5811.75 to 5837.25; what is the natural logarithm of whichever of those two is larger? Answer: 3.03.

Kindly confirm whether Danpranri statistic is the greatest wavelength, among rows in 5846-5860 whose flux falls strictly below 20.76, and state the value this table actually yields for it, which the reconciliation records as 5859.0 angstrom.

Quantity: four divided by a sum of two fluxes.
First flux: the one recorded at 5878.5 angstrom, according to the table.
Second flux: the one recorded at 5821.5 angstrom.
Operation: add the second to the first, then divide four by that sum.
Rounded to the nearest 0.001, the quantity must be 0.095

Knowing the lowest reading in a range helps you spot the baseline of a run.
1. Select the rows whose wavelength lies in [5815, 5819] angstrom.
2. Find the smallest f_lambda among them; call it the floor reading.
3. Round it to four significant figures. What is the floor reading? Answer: 20.05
